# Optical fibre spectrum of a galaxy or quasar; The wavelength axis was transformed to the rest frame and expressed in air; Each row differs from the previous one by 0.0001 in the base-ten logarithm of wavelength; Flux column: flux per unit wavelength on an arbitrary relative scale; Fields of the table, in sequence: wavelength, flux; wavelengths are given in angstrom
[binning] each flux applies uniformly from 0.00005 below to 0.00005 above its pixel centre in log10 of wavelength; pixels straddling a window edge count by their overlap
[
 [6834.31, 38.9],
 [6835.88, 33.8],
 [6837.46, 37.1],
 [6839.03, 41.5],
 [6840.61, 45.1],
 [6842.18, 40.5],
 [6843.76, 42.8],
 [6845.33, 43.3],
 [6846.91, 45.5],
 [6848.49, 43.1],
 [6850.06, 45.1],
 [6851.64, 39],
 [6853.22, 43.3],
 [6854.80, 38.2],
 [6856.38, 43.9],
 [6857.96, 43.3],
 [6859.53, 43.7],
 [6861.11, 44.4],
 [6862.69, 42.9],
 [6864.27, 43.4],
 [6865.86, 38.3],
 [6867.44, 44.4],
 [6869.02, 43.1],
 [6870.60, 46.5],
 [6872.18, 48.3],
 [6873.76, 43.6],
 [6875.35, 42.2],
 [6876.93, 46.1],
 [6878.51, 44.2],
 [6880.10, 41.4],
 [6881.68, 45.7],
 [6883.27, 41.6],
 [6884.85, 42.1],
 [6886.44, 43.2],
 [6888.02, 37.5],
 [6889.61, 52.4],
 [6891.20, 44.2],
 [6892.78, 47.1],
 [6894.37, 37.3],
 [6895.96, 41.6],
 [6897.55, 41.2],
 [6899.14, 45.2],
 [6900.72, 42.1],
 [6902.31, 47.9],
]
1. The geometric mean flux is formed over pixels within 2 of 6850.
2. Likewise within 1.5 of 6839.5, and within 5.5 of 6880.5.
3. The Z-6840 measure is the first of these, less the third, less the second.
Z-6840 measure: -44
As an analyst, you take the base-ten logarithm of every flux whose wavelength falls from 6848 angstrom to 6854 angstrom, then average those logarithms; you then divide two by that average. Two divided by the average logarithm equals 1.23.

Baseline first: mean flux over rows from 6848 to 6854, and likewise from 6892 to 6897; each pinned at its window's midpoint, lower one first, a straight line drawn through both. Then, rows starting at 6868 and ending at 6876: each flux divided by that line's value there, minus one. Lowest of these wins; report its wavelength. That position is 6875.35 angstrom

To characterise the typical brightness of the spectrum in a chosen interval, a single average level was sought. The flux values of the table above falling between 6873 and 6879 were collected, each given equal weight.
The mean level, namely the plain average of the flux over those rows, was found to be 44.0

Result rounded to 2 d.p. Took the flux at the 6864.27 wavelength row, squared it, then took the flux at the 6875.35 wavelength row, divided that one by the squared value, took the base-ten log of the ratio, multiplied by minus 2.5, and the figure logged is 4.12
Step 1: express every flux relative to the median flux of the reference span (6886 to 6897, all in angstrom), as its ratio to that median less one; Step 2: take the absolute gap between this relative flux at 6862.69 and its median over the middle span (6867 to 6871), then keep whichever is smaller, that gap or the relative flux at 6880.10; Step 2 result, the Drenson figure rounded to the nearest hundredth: -0.04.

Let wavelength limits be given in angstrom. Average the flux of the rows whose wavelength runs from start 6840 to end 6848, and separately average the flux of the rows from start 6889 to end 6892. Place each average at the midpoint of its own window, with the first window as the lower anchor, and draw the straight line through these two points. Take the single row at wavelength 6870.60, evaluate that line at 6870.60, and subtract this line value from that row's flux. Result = 0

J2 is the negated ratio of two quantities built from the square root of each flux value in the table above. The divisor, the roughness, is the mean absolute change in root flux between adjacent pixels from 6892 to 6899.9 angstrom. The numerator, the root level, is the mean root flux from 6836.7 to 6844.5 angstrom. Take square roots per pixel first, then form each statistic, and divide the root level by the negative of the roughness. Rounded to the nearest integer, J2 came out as -18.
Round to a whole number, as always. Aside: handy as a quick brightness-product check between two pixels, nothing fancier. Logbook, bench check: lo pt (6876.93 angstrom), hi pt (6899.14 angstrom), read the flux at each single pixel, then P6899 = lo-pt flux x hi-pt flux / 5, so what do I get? 417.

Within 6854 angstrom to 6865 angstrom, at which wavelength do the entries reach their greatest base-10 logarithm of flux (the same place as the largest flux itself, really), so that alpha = 6861.11 angstrom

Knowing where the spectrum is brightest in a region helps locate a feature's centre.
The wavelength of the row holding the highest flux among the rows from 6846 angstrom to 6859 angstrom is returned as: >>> 6846.91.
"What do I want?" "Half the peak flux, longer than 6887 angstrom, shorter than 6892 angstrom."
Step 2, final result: 26.2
